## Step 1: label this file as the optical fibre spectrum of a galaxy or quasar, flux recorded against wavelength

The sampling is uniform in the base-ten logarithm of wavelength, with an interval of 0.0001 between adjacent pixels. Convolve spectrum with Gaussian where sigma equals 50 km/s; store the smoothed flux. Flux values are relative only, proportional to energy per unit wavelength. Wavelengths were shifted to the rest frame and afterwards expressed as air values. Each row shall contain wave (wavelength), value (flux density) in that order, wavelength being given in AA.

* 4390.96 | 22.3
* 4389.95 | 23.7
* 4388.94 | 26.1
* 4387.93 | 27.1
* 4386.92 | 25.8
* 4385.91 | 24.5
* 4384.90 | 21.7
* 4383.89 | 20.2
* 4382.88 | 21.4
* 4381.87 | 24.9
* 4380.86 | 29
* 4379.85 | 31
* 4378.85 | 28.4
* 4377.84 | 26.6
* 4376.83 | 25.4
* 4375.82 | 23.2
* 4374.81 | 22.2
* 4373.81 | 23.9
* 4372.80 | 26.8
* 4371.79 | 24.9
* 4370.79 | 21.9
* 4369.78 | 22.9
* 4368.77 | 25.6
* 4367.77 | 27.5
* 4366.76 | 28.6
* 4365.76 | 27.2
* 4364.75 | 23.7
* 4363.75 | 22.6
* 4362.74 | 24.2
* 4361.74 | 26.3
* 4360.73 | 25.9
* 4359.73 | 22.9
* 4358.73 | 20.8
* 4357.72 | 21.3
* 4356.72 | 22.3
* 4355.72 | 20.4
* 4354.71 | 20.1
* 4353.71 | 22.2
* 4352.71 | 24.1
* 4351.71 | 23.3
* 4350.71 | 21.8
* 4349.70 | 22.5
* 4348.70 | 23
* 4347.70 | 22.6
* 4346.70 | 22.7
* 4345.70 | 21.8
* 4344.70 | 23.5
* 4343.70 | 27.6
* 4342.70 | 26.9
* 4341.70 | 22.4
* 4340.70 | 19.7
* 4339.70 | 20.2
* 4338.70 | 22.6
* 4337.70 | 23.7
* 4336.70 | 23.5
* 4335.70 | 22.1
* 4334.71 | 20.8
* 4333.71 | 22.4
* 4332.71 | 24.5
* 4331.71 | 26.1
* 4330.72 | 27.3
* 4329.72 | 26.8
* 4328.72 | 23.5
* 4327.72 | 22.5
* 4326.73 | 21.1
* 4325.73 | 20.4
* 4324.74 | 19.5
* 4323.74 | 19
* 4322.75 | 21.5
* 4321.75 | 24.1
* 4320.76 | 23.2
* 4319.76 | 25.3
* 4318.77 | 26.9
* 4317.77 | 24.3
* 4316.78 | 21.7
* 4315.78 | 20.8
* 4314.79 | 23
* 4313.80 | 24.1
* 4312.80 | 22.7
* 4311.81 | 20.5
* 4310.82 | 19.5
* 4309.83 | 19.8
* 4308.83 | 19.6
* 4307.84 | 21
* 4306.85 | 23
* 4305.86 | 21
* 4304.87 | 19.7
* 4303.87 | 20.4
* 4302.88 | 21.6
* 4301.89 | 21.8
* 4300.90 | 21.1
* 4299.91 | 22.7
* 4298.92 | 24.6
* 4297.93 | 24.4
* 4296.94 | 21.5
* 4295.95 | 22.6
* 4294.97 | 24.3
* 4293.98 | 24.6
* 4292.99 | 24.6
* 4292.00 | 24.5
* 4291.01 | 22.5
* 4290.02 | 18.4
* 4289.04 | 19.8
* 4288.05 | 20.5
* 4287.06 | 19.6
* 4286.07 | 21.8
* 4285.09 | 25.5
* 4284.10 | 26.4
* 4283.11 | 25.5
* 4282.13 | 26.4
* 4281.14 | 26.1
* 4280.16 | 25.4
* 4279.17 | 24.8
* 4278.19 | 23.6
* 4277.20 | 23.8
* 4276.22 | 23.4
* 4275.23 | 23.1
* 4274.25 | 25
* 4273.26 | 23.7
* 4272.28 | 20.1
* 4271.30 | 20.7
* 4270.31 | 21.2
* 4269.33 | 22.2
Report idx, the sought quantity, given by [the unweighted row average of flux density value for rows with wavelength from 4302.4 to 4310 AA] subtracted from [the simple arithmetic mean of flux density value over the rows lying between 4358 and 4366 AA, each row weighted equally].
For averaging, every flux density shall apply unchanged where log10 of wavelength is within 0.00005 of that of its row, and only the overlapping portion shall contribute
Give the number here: 3.4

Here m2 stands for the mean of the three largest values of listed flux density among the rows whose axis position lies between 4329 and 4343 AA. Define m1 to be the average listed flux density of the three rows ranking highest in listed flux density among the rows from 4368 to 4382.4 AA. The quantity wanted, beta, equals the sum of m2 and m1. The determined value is 56.5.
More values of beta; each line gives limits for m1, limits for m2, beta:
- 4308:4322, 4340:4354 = 51.7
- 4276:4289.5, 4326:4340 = 53.0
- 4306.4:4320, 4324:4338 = 52.2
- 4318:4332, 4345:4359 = 50.5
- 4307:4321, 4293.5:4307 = 50.0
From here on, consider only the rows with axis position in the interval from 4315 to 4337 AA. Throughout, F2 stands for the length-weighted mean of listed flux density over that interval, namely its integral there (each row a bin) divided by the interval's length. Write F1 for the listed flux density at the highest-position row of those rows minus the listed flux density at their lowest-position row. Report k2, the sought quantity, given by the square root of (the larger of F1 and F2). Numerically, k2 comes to 4.80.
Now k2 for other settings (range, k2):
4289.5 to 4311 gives 4.69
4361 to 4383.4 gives 5.04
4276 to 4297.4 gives 4.84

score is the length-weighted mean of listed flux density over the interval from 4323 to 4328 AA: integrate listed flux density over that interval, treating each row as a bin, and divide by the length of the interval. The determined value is 20.5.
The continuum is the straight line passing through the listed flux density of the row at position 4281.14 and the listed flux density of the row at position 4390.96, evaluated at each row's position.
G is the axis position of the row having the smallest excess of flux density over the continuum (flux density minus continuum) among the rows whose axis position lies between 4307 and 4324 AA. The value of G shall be 4323.74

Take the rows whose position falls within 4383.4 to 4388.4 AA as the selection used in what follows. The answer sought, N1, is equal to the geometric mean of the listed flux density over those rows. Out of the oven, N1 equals 23.7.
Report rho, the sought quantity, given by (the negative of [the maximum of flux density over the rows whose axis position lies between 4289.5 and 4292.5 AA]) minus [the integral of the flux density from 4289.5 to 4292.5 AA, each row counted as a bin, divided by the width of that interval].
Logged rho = -46.3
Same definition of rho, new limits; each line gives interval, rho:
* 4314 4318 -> -46.8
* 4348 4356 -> -46.3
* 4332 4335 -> -47.4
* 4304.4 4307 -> -44.0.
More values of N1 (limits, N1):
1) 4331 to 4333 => 25.3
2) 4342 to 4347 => 24.4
